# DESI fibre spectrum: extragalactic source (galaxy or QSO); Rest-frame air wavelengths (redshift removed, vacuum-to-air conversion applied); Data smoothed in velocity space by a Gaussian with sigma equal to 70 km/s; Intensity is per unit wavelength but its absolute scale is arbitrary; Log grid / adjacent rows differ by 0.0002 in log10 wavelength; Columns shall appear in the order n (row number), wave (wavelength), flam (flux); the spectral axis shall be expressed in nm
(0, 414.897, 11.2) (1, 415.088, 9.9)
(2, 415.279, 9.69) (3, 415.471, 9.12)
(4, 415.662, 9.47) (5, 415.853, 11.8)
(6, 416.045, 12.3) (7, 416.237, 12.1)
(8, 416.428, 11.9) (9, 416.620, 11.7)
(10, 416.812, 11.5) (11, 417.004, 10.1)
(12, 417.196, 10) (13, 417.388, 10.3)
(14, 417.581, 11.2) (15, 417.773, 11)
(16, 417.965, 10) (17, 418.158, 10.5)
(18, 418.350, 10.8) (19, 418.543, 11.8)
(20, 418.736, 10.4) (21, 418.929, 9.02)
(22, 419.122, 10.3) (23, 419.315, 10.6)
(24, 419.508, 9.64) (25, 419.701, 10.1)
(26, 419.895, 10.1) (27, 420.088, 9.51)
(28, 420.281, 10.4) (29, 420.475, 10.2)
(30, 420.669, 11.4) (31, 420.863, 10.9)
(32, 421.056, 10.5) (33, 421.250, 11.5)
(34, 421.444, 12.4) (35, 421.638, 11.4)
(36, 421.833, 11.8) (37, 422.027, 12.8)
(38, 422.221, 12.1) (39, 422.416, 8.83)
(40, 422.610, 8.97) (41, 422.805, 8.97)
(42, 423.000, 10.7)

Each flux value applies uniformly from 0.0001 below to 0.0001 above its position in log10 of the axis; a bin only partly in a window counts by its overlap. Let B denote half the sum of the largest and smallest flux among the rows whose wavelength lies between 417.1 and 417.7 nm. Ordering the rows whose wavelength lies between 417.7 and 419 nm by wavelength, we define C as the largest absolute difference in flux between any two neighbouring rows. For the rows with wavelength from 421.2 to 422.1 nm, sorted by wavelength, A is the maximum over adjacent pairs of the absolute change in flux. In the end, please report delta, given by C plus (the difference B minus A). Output 11.0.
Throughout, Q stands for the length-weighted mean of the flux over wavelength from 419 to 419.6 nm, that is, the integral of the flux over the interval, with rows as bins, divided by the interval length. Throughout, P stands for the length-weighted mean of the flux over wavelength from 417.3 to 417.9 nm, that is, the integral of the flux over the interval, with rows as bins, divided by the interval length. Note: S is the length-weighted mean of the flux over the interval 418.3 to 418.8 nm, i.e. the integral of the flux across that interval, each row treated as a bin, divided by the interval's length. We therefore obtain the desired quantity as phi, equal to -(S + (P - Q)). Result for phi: -11.7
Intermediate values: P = 10.8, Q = 10.1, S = 11.0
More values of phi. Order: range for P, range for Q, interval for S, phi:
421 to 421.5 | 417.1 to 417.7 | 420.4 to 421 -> -11.8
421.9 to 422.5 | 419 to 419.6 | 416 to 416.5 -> -13.3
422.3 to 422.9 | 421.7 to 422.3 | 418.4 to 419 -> -7.3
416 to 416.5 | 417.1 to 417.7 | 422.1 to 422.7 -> -11.7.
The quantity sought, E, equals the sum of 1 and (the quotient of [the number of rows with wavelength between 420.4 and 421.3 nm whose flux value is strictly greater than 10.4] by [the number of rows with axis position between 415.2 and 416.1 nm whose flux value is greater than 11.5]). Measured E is 3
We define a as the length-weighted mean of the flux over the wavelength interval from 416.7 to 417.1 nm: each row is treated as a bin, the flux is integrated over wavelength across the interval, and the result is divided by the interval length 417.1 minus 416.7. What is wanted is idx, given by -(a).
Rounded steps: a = 10.8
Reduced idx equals -10.8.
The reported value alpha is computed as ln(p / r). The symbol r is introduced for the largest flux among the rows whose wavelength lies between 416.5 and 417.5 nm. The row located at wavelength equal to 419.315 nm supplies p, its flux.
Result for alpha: -0.10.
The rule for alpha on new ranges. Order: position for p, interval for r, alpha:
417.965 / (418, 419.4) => -0.17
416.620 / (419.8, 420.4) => 0.12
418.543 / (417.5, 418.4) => 0.05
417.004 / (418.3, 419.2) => -0.16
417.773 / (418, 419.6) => -0.07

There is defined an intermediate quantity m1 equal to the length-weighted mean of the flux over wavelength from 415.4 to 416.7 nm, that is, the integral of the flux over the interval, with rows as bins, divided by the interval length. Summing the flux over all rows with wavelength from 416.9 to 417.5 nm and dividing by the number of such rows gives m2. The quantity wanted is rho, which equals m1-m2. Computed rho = 1.1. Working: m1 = 11.2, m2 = 10.1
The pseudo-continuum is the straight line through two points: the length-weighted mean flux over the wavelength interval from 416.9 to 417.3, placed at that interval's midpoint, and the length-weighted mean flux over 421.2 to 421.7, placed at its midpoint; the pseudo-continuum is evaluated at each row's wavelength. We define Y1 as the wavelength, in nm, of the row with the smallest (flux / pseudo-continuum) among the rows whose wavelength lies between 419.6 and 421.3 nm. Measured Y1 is 420.088 nm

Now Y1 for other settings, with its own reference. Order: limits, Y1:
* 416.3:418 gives 417.965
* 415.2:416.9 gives 415.471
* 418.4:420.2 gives 418.929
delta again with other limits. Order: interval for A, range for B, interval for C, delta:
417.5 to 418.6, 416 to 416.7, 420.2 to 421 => 12.2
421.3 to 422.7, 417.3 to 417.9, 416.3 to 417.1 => 8.9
